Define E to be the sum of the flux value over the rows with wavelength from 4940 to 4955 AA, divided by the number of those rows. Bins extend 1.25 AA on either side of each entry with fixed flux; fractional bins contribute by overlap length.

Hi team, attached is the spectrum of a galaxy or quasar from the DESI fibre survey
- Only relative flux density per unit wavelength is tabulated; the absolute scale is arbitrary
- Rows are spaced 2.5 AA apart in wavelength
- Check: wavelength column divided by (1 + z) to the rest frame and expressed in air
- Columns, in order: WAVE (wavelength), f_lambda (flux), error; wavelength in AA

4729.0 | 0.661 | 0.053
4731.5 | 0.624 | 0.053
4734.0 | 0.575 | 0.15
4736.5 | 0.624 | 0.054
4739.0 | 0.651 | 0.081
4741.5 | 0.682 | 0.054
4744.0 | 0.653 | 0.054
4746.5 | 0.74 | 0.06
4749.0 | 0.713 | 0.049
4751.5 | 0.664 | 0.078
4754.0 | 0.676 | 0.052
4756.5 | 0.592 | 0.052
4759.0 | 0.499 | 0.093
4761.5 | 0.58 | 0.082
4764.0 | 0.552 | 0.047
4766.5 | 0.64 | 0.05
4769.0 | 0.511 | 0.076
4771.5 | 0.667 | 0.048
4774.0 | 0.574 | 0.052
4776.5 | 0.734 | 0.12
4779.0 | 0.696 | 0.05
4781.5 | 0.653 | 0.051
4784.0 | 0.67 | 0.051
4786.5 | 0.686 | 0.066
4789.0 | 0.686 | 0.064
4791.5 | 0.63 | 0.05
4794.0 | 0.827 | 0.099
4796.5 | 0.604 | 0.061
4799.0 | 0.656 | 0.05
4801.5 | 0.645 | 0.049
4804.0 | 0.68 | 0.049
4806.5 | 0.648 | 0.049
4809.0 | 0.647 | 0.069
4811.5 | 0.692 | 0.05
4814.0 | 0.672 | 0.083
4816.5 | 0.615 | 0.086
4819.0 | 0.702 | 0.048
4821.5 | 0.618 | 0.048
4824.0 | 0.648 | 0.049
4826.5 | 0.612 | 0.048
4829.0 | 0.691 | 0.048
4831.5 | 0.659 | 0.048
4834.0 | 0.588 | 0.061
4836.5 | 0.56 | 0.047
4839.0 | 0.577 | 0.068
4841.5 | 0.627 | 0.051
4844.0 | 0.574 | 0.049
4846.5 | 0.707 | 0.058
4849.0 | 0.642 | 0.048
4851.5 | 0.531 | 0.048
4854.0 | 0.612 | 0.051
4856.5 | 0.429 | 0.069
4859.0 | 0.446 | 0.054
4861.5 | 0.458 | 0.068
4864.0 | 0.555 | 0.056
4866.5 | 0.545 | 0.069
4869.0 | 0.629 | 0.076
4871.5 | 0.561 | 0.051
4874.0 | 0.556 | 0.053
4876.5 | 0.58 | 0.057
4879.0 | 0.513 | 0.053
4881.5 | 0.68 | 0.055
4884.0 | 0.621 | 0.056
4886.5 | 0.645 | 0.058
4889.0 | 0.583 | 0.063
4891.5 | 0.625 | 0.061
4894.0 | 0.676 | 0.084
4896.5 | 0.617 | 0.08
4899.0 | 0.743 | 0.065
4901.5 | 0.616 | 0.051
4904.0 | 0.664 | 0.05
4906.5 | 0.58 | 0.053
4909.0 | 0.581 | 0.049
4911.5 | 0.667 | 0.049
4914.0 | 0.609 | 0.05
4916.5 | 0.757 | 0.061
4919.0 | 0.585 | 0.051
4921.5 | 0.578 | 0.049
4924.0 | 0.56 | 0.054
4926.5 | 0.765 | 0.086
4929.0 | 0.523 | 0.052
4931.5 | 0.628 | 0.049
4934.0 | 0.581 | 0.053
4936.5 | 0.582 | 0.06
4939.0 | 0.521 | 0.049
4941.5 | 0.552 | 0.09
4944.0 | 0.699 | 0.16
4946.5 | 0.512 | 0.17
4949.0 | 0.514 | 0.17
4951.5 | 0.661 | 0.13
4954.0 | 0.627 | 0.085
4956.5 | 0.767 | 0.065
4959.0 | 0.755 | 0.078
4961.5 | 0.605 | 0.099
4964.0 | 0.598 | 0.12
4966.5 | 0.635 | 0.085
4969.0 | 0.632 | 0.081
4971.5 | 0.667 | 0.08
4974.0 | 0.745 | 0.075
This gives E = 0.594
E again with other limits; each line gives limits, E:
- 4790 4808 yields 0.670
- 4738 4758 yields 0.671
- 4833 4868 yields 0.561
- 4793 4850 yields 0.647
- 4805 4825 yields 0.655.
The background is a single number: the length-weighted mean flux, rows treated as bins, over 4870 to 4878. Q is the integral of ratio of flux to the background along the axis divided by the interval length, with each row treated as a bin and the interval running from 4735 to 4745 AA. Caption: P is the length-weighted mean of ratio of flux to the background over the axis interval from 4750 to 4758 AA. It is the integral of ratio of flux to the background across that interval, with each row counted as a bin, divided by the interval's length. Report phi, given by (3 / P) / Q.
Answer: 2.3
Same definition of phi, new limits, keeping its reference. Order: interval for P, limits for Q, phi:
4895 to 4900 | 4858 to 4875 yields 2.6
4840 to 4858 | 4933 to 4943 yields 2.9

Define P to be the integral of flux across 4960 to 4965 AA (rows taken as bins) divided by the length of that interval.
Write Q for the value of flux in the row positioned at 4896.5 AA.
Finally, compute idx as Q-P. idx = 0.008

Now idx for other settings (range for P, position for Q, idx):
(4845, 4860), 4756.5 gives 0.029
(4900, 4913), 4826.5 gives -0.012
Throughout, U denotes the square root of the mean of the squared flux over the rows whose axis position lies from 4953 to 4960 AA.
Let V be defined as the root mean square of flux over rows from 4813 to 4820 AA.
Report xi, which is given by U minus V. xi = 0.055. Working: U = 0.72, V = 0.66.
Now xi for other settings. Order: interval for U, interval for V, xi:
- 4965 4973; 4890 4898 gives 0.005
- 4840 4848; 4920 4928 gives -0.003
